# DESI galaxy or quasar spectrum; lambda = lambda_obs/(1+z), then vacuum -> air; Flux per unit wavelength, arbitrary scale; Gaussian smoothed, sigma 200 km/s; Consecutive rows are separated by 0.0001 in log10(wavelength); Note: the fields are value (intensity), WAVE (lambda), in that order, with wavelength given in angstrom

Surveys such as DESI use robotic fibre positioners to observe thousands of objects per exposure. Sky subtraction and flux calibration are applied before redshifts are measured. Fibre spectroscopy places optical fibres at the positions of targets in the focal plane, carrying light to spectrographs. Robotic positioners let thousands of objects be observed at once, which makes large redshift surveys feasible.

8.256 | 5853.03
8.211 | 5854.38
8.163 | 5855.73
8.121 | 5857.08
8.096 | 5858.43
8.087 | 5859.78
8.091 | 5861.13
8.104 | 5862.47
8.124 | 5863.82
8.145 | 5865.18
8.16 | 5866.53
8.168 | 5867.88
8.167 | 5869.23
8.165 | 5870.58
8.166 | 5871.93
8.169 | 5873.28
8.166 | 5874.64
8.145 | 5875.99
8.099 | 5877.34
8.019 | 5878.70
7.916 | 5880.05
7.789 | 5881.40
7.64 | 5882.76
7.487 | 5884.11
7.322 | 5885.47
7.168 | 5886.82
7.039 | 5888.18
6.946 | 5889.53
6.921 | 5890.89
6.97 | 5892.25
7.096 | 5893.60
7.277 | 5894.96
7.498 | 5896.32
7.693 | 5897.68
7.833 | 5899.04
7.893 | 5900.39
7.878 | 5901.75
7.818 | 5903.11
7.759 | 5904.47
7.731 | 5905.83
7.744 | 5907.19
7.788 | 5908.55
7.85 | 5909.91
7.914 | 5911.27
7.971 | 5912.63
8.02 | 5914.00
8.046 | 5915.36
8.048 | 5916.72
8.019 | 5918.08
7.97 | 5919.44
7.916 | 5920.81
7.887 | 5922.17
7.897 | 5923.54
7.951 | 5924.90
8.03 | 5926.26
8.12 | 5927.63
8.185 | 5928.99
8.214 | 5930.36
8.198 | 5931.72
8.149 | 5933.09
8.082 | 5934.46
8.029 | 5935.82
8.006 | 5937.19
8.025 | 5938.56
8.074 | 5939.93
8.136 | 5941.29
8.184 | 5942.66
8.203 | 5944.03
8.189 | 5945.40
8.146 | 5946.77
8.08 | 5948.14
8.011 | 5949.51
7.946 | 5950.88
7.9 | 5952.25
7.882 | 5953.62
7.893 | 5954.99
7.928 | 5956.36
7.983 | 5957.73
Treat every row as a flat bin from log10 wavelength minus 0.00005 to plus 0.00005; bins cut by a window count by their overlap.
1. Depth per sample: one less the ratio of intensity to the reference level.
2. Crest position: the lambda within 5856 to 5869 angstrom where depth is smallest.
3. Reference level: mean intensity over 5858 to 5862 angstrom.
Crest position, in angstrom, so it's 5867.88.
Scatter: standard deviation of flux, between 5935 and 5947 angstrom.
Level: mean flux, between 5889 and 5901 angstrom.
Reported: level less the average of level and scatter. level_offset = 3.64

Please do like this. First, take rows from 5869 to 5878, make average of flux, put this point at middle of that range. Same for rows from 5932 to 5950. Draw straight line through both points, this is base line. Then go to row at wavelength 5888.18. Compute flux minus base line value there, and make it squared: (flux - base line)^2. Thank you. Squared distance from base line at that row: 1.2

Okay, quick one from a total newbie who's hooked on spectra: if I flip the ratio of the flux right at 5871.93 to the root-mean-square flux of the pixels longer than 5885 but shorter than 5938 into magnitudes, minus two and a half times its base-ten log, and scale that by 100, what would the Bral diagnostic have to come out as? -5.3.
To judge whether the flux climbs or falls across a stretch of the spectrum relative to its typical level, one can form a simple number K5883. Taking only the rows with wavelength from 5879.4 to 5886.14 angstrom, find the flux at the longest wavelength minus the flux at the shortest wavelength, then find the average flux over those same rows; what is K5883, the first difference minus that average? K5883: -8.22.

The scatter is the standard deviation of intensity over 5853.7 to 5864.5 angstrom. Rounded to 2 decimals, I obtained 0.04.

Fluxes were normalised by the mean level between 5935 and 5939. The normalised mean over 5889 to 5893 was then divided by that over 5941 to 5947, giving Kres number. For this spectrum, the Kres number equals 0.85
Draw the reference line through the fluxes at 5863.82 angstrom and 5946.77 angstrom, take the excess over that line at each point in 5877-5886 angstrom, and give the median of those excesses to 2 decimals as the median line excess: -0.34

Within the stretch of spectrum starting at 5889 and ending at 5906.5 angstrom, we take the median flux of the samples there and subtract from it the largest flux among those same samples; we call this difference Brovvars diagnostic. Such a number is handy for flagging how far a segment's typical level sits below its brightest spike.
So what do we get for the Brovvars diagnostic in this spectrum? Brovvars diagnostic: -0.20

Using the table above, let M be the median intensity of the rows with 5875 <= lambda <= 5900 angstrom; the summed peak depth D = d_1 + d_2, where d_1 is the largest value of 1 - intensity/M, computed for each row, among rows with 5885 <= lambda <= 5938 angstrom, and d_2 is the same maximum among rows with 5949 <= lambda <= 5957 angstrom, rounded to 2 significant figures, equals 0.024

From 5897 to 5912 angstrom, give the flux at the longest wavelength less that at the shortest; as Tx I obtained 0.2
